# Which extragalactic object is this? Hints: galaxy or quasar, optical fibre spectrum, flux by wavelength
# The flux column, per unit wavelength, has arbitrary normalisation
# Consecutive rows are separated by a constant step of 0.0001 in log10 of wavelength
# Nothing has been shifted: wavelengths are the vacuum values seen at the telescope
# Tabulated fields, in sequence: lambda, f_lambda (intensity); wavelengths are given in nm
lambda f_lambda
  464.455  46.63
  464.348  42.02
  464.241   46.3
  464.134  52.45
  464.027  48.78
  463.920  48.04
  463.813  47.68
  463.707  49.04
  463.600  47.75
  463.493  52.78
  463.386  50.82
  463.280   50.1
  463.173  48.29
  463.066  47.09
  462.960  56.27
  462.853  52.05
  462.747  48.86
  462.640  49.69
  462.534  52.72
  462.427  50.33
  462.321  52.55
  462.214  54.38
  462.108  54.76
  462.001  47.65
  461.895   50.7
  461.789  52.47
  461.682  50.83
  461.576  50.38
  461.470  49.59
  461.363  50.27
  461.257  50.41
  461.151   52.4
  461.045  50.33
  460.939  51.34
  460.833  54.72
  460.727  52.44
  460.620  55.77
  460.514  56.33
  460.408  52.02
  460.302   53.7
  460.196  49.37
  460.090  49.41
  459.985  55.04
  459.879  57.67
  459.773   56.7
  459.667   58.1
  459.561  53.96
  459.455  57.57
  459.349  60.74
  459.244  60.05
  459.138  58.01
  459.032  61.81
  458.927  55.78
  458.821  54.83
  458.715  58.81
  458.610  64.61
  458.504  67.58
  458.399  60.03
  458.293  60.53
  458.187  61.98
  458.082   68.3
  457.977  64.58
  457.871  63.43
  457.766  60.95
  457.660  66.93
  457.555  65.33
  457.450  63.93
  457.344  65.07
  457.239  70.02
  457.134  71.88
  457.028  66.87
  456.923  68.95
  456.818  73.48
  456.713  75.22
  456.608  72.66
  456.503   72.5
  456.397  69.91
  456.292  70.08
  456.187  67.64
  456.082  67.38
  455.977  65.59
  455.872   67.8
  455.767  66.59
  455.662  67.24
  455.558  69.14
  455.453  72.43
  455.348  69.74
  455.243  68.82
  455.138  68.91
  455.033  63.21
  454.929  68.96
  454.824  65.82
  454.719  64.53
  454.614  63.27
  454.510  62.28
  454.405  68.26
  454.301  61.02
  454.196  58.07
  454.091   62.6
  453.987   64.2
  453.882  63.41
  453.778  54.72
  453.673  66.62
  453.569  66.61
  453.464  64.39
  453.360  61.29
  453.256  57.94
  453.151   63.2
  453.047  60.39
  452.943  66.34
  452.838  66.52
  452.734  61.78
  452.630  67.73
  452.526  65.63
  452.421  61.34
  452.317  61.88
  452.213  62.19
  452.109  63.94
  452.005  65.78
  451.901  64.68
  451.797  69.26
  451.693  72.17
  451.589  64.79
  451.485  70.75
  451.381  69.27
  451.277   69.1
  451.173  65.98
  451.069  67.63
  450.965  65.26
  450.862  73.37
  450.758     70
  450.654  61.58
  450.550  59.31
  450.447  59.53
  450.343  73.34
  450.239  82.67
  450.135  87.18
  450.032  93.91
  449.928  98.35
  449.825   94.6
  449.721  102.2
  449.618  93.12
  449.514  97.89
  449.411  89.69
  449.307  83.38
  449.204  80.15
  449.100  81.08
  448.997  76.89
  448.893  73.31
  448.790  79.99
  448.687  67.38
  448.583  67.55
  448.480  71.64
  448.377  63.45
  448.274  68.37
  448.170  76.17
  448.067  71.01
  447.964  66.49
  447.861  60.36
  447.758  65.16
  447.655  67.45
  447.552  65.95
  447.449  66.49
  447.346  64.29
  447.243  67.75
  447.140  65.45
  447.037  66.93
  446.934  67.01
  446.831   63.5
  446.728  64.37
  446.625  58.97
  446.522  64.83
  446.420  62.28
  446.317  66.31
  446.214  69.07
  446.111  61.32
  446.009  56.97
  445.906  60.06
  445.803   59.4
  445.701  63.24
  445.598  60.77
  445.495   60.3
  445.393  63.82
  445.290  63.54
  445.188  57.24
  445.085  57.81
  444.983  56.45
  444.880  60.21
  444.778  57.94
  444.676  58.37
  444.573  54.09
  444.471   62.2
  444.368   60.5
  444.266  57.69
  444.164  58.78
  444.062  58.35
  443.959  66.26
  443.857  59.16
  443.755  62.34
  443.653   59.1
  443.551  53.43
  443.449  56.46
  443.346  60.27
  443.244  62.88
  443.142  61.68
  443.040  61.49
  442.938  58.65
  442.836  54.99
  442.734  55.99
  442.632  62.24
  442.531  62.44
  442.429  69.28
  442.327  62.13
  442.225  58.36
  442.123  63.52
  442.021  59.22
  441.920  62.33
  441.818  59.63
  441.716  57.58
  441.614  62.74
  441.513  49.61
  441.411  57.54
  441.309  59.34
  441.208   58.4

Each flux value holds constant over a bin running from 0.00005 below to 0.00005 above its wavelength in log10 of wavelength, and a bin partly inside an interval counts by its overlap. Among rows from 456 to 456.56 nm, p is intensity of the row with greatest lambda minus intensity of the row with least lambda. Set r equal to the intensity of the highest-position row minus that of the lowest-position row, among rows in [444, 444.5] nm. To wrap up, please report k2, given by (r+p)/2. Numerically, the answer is 4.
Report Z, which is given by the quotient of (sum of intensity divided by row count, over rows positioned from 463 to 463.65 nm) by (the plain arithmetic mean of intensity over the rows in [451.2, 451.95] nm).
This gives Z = 0.72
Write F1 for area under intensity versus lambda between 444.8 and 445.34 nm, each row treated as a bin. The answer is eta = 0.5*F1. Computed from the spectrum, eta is 15.9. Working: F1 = 31.9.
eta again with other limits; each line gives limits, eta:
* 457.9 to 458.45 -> 17.3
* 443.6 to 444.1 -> 15.3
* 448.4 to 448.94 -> 19.3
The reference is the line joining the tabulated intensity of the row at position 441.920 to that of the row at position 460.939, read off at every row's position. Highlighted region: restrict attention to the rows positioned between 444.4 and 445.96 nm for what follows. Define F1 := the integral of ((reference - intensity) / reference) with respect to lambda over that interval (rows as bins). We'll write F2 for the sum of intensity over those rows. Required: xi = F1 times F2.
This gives 17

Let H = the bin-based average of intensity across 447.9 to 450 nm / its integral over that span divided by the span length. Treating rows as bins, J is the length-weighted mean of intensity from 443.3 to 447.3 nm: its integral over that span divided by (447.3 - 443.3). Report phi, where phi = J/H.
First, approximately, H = 80.2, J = 61.1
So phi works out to 0.76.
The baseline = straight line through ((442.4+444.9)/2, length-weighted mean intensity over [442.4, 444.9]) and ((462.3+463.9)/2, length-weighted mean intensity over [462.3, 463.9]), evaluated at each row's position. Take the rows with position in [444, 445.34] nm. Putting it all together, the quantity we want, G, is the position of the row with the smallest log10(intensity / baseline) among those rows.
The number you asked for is 444.573 nm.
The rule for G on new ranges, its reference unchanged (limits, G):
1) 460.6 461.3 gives 461.045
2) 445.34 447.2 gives 446.009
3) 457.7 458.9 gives 458.821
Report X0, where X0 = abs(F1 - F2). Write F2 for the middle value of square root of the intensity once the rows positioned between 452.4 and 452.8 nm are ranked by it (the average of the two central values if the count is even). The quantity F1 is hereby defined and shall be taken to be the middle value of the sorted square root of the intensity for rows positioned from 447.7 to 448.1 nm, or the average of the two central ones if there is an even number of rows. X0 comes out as 0.13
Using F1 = 8.1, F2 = 7.98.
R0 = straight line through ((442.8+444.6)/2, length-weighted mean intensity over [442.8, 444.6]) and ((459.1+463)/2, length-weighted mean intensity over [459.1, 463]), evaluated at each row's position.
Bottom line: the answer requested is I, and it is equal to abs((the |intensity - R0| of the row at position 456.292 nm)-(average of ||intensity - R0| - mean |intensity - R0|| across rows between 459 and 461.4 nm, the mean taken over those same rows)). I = 14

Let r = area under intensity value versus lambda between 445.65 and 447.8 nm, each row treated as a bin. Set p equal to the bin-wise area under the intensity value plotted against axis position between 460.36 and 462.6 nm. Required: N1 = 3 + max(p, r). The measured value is 141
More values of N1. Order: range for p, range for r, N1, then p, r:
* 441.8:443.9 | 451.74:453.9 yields 140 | 127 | 137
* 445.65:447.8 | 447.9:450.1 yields 181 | 138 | 178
